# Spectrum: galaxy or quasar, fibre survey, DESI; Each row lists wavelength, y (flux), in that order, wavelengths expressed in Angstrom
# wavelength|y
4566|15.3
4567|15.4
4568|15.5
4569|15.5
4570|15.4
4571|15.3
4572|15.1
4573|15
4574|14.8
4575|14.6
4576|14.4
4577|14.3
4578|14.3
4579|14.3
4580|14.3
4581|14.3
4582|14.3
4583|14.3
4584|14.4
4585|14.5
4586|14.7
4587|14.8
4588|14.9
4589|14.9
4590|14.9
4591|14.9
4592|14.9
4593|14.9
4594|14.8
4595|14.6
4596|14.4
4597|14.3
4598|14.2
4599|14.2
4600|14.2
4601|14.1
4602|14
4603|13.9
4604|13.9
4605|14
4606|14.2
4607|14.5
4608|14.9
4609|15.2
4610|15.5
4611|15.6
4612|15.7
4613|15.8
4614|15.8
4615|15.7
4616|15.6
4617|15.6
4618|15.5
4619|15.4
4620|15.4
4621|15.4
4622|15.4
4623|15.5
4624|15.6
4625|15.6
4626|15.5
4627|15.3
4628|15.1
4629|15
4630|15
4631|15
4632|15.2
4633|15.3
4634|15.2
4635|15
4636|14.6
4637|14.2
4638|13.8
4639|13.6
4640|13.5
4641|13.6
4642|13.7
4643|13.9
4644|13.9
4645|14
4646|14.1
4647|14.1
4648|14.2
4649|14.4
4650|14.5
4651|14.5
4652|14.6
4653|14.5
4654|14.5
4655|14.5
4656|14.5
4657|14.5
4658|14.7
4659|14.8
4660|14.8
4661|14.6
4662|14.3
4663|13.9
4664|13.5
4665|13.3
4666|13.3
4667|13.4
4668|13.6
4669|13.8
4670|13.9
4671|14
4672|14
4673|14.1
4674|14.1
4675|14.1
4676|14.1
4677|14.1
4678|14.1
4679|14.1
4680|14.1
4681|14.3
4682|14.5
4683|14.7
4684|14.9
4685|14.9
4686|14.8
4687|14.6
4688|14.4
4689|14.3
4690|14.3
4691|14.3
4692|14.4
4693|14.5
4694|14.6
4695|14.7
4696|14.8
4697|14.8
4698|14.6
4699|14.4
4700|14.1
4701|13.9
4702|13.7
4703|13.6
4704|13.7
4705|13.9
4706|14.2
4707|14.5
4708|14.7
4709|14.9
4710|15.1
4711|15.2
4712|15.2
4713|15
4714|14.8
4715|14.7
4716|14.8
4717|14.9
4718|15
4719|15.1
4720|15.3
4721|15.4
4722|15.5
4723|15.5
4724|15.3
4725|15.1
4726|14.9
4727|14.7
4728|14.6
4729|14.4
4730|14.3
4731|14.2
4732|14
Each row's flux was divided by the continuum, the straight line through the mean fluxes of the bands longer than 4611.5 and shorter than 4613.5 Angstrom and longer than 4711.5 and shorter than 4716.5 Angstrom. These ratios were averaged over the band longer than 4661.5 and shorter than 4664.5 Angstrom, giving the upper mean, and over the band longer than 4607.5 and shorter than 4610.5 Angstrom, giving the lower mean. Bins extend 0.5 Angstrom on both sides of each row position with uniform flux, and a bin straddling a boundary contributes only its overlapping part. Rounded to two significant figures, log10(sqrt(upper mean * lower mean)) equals -0.029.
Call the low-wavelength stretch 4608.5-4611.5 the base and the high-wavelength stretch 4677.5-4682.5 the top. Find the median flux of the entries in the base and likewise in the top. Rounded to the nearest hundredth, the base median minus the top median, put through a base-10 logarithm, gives 0.15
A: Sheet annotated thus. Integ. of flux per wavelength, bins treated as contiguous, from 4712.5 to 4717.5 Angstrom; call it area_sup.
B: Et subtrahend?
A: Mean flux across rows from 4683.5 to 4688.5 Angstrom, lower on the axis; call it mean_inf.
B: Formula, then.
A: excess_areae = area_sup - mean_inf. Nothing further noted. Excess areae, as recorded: 59.5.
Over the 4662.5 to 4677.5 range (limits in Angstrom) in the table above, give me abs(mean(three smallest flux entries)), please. 13.3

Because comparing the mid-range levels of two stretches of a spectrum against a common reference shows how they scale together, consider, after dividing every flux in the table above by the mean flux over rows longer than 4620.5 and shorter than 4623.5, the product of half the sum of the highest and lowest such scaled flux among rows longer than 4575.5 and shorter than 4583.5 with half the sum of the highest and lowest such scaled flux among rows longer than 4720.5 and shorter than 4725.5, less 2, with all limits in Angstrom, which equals -1.08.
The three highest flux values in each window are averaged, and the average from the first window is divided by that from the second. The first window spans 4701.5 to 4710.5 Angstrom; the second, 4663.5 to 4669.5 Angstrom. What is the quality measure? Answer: 1.09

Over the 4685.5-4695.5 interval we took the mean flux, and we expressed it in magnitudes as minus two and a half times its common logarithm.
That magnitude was -2.90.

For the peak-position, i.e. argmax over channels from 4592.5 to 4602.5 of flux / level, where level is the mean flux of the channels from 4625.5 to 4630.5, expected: 4593 Angstrom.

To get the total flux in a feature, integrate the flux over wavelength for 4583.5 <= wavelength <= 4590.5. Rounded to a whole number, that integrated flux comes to 103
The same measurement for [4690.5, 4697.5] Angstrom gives 102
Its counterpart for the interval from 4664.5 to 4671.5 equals 95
